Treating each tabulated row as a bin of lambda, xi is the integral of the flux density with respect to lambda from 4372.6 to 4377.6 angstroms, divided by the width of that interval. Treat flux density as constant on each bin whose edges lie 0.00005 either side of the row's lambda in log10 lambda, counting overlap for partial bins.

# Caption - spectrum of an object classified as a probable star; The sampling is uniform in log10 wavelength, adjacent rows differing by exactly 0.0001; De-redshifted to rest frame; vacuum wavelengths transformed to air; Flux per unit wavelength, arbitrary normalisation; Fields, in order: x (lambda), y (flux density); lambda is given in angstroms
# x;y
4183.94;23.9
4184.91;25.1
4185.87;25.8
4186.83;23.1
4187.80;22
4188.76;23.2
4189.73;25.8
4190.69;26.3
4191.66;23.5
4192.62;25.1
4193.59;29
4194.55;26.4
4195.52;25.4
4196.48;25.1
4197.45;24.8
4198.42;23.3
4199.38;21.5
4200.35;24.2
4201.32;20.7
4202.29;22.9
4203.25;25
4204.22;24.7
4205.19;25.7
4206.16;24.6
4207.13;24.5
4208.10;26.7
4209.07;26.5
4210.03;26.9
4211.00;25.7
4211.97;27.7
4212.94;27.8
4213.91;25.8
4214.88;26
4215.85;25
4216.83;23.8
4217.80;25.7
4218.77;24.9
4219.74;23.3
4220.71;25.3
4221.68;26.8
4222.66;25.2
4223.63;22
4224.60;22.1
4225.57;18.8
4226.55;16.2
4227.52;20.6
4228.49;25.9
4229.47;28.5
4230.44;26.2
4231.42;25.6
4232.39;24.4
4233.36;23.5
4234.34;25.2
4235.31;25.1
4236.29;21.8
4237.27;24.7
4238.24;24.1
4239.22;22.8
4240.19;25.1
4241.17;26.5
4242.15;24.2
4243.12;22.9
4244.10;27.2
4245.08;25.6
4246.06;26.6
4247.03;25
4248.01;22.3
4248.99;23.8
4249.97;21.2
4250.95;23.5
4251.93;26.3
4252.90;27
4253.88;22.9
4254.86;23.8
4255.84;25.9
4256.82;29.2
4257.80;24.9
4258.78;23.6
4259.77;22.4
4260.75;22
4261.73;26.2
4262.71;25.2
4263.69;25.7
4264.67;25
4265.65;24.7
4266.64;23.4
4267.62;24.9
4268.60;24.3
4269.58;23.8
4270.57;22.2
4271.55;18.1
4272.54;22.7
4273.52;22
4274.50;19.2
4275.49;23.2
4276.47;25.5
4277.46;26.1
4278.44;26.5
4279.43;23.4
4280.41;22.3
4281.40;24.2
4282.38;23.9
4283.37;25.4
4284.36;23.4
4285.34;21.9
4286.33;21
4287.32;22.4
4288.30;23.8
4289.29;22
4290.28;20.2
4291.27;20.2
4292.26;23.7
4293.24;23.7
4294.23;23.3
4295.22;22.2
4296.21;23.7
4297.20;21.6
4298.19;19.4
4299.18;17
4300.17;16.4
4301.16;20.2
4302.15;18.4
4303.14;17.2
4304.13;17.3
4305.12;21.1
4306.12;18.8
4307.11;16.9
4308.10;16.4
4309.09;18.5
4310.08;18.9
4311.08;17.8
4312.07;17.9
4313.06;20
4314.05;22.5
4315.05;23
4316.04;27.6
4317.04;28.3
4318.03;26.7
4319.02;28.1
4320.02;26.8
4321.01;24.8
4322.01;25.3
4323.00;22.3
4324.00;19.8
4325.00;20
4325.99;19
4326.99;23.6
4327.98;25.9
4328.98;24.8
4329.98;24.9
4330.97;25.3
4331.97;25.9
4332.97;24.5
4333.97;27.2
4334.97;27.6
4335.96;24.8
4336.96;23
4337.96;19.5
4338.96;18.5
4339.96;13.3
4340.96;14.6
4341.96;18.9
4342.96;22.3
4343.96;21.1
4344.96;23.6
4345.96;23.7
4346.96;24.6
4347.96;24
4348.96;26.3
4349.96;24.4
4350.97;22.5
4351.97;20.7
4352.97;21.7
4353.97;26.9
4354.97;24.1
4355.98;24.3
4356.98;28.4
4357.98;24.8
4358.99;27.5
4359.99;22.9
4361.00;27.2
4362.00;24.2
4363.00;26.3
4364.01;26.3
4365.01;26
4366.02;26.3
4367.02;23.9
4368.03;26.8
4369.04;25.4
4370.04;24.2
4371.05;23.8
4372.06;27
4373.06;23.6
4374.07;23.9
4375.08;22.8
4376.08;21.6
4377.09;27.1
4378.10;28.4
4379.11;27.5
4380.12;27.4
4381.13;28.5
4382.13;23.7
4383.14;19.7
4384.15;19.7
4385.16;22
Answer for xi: 23.8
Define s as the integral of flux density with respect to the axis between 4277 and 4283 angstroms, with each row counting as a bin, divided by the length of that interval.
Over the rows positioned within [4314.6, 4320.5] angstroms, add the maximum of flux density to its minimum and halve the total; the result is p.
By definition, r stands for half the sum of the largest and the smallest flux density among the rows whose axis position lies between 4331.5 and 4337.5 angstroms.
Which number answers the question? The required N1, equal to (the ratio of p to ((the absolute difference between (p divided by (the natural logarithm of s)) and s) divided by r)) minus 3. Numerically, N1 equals 37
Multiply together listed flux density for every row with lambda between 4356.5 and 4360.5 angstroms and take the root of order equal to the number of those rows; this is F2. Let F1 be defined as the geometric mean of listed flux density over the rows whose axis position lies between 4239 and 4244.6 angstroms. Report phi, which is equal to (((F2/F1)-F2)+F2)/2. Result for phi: 0.52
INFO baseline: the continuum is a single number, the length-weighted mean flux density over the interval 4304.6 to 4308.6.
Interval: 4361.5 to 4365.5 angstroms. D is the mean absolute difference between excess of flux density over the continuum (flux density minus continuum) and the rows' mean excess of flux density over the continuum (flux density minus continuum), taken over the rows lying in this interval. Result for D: 0.75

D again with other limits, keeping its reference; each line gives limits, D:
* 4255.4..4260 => 1.88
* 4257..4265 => 1.28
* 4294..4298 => 0.80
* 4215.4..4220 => 0.79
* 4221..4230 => 3.29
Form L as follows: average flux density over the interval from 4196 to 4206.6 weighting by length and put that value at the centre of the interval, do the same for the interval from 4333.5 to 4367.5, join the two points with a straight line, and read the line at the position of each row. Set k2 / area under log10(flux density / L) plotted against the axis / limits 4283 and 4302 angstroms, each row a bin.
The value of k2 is -0.8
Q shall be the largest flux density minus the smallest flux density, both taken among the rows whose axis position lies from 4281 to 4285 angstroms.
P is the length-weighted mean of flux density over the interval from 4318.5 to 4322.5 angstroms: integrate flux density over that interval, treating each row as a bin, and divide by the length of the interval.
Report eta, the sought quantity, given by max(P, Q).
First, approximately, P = 26.2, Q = 2.00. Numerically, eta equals 26.2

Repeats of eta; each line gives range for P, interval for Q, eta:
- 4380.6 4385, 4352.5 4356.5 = 22.9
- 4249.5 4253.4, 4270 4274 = 24.6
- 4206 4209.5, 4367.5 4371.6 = 25.6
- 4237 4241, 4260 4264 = 24.4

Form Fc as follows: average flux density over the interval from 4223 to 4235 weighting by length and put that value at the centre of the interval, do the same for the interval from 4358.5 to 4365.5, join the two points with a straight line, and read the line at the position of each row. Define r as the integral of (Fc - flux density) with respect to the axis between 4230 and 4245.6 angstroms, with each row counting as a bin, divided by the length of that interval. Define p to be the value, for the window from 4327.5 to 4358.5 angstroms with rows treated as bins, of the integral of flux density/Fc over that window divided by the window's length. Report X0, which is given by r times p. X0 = -1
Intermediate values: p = 0.92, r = -1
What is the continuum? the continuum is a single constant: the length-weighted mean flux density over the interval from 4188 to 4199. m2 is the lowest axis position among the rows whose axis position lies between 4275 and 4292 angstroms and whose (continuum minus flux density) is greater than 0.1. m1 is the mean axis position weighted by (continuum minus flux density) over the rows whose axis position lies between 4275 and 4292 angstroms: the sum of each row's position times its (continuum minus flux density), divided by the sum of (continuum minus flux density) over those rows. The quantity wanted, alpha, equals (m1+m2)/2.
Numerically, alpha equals 4281.1 angstroms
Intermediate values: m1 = 4286.8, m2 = 4275.49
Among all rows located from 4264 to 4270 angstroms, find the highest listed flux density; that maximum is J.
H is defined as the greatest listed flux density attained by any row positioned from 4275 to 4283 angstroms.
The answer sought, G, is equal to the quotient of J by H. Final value 0.94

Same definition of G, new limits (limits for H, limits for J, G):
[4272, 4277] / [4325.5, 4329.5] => 1.02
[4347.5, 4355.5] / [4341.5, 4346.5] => 0.88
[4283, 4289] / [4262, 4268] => 1.01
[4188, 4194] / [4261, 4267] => 0.90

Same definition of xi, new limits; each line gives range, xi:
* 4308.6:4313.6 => 18.7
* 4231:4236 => 24.7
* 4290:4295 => 22.3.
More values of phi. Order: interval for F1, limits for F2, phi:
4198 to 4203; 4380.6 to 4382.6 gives 0.58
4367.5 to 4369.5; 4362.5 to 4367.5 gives 0.49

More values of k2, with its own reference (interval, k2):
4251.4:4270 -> 0.3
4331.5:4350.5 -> -0.5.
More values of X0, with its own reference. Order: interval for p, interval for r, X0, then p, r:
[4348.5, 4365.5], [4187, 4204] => -2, 0.97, -2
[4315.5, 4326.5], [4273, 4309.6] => 3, 0.98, 3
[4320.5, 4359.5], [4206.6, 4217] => -3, 0.91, -3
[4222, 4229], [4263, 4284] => 0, 0.93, 0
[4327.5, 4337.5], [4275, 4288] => 1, 1.00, 1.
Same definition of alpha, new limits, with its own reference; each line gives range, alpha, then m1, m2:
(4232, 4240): 4234.4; 4236.5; 4232.39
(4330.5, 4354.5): 4338.0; 4343.0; 4332.97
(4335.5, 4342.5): 4337.9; 4339.9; 4335.96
